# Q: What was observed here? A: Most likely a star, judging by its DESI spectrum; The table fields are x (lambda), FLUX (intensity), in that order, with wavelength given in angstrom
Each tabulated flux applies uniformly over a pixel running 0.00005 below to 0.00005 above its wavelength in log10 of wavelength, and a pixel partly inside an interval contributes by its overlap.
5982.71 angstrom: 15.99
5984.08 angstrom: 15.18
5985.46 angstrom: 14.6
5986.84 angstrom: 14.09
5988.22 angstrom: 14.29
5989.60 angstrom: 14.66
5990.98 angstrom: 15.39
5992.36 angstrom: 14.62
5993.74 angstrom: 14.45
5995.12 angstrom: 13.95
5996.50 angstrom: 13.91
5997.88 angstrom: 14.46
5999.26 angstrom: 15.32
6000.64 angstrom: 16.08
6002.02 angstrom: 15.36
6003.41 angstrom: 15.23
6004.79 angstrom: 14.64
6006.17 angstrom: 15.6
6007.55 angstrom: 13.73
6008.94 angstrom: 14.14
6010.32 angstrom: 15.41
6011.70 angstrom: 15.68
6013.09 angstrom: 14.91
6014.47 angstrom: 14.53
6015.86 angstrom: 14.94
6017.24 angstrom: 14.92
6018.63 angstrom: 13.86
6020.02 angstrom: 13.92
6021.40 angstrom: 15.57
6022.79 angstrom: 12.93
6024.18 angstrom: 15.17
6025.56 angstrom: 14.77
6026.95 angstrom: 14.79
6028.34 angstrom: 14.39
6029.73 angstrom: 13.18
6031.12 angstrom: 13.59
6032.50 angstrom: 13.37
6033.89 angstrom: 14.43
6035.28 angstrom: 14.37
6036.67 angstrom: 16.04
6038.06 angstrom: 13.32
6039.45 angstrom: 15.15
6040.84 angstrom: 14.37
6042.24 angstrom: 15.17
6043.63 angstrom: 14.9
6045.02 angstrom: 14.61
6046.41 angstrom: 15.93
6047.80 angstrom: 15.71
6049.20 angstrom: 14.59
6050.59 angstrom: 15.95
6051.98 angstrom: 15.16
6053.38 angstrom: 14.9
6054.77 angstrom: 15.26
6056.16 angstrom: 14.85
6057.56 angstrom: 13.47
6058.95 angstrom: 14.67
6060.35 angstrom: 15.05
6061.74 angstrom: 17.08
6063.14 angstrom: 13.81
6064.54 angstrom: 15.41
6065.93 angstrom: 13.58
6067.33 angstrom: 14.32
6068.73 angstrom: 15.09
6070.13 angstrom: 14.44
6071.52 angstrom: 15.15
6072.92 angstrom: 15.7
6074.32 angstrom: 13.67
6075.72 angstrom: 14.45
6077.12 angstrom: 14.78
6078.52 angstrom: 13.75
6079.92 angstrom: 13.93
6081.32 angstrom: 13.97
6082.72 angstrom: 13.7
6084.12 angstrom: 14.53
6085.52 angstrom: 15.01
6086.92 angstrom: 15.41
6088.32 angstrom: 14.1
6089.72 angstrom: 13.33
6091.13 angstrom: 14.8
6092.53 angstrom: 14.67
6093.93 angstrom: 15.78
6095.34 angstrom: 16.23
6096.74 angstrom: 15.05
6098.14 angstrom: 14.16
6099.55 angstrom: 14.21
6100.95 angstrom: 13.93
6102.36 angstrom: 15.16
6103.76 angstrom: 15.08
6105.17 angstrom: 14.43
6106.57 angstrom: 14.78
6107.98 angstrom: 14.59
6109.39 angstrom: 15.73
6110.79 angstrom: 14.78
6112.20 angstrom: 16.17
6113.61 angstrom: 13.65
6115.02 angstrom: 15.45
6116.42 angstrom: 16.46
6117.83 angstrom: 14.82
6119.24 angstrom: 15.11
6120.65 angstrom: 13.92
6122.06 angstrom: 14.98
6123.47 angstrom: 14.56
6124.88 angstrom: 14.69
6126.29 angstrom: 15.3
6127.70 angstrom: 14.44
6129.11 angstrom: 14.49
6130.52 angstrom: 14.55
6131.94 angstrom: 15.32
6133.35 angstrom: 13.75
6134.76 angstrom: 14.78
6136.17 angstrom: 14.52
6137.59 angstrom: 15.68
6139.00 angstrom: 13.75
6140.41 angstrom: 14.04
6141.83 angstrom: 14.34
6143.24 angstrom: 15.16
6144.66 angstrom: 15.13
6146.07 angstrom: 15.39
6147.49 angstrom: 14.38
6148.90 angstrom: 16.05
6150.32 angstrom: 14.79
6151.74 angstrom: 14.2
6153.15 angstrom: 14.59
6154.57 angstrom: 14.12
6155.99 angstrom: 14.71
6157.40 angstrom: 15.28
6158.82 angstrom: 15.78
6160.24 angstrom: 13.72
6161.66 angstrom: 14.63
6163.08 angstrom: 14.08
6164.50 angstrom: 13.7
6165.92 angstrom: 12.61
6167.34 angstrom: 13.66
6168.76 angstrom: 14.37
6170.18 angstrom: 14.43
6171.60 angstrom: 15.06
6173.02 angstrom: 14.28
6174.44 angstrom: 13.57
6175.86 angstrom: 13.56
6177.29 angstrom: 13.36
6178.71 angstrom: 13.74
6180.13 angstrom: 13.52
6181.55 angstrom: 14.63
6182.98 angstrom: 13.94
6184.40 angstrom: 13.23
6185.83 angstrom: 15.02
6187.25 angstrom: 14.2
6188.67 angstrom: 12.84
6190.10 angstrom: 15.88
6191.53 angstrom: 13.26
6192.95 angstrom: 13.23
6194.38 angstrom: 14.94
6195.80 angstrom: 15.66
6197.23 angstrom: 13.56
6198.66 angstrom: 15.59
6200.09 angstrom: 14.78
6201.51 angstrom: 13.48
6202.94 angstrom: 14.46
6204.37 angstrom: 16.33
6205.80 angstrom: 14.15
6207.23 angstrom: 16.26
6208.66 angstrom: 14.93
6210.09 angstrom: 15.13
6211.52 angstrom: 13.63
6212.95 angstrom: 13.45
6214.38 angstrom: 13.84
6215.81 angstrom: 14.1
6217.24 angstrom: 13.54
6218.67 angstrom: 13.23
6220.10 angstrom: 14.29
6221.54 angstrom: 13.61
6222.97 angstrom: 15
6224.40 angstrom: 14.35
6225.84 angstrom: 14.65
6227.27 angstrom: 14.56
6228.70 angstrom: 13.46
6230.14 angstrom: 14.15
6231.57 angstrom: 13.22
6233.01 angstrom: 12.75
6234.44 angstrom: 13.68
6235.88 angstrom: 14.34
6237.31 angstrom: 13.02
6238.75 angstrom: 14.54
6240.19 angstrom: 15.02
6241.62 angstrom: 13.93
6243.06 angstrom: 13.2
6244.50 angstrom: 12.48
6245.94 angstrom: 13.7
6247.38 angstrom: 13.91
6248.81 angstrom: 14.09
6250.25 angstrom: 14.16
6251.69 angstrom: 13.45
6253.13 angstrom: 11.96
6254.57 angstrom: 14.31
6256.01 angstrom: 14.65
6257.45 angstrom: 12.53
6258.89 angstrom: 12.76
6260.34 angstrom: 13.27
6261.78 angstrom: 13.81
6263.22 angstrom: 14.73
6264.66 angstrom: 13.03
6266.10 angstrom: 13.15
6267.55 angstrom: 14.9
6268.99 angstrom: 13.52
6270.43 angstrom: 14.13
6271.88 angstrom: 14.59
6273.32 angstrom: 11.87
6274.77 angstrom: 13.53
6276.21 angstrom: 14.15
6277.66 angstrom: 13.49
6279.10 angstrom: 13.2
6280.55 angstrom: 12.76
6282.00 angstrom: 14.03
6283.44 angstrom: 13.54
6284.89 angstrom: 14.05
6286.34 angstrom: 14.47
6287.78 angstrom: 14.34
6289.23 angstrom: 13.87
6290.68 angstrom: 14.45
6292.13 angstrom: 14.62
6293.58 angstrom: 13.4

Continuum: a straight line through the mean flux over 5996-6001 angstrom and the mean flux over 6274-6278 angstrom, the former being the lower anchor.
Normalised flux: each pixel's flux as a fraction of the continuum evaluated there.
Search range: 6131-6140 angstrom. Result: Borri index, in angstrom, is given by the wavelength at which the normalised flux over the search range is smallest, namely 6133.35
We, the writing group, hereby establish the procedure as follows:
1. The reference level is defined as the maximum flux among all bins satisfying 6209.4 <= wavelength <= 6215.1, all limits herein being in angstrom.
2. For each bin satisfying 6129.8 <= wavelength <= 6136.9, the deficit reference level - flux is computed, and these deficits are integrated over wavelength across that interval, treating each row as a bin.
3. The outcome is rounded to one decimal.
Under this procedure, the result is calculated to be 3.9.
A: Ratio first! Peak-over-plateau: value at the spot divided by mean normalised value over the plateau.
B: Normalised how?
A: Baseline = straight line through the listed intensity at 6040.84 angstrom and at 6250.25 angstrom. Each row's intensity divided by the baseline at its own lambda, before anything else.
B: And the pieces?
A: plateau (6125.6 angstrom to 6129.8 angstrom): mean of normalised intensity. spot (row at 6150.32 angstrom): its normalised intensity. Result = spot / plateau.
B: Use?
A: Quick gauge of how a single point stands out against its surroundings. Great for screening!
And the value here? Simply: 1.00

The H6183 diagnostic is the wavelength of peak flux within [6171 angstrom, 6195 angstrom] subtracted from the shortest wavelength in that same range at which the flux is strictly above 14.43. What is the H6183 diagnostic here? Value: -18.5 angstrom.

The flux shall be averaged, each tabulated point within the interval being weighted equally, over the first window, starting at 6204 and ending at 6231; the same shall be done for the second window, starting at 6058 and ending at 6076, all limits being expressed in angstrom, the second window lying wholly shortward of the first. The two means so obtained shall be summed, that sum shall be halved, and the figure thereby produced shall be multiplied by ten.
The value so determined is 146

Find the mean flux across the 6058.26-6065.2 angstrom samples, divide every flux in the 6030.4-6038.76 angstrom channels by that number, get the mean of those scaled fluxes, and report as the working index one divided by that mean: 1.07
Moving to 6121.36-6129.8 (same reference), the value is 1.03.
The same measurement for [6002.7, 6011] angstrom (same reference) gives 1.03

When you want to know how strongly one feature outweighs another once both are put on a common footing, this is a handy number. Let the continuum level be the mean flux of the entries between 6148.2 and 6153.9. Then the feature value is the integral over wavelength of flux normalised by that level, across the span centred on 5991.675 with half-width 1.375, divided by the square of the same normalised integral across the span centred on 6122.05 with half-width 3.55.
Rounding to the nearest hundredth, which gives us 0.06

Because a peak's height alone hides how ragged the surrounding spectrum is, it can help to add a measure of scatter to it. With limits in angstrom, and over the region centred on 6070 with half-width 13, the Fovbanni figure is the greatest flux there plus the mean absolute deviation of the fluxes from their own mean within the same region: 17.8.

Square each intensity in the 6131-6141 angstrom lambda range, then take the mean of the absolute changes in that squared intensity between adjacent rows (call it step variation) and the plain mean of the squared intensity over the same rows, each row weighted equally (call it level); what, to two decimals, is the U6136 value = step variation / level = 0.14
